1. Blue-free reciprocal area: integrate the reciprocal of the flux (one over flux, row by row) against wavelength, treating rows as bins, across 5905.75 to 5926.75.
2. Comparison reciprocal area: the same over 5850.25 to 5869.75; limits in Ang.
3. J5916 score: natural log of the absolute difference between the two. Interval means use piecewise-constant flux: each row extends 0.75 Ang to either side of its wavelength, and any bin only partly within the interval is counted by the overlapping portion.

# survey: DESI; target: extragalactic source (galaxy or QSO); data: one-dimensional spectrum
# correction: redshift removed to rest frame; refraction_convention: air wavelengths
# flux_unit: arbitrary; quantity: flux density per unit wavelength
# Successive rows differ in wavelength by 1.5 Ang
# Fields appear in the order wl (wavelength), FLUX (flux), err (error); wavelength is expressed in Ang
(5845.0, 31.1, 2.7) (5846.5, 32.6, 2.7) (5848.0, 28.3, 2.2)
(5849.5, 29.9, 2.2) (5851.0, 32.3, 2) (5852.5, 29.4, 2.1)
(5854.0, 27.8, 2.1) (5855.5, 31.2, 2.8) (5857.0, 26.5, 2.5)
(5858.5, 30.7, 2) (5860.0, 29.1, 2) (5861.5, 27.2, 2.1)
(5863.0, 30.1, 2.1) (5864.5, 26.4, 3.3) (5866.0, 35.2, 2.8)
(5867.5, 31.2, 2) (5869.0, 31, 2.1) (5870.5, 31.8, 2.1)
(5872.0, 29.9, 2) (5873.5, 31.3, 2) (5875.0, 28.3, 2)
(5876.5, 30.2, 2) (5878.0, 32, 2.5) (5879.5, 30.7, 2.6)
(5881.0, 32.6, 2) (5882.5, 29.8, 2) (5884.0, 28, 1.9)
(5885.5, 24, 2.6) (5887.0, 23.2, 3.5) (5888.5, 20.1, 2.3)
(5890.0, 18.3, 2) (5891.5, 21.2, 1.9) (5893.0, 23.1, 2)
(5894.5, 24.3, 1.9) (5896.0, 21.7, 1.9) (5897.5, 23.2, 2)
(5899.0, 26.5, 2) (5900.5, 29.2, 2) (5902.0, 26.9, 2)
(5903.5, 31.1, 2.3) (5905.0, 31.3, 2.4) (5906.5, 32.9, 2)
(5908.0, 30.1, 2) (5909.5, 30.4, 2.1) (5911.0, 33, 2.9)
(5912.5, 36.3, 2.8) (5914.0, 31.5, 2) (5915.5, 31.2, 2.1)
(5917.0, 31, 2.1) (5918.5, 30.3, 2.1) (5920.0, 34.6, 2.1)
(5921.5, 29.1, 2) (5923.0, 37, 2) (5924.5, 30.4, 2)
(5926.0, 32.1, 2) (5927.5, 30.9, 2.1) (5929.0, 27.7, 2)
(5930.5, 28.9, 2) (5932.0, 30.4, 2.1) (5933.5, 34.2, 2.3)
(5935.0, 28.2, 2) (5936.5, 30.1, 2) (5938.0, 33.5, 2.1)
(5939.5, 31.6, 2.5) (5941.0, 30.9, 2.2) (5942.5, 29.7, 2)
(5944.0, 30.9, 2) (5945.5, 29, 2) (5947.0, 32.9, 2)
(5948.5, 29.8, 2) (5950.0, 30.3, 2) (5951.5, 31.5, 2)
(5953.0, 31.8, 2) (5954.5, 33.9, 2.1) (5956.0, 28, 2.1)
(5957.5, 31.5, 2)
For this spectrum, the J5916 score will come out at -7.2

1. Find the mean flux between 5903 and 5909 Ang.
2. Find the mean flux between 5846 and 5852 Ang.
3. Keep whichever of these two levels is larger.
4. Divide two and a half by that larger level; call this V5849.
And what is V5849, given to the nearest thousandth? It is 0.080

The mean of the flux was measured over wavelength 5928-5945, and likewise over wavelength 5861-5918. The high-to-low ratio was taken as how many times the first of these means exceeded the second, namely 1.07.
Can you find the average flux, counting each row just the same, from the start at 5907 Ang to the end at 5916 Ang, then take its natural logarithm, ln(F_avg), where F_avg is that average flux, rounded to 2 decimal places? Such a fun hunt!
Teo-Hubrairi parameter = 3.47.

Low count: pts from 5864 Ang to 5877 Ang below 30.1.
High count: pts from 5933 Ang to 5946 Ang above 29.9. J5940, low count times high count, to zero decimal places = 18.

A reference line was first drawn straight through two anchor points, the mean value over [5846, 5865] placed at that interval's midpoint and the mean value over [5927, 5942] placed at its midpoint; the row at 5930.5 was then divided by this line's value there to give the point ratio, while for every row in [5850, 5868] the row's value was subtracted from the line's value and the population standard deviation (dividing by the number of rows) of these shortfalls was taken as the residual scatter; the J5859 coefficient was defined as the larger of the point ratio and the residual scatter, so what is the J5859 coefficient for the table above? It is 2.5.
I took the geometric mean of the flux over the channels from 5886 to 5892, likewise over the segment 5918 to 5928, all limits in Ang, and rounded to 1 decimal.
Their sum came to 52.6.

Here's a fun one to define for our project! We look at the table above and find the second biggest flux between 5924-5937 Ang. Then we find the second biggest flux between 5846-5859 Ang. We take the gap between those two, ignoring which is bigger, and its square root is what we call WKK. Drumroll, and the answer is 0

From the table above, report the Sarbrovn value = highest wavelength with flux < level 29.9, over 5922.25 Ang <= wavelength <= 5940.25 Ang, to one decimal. 5935.0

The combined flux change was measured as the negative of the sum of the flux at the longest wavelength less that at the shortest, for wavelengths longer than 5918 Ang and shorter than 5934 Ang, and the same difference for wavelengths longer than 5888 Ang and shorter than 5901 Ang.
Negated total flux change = -13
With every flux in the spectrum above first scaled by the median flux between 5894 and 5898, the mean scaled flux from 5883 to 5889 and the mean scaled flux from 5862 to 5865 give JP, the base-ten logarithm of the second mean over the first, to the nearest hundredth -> 0.07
